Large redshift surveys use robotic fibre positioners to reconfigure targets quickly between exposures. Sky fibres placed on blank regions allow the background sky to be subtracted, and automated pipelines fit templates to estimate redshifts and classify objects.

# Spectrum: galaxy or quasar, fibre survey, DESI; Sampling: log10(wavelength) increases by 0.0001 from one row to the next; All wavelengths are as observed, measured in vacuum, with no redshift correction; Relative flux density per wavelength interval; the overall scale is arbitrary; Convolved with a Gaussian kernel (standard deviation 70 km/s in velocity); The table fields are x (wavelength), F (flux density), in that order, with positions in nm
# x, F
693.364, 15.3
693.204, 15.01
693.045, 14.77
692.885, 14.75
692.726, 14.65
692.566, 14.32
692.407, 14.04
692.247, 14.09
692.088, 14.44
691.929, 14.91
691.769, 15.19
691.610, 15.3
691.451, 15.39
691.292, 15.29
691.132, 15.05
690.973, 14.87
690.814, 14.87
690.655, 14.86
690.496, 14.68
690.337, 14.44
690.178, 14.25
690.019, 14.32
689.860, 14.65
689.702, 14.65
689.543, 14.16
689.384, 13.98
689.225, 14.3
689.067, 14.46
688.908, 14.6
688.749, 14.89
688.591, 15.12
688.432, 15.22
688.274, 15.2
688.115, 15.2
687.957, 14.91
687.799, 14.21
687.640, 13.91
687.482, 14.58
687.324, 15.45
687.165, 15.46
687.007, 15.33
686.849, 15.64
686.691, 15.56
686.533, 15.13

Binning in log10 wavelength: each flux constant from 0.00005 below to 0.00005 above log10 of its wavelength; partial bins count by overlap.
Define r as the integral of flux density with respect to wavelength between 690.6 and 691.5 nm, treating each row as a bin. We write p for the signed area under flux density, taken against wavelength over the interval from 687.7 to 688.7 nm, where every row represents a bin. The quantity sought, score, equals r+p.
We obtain 28.5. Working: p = 15.0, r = 13.5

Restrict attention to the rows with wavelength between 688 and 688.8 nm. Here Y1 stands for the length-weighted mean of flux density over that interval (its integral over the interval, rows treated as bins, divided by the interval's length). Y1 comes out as 15.1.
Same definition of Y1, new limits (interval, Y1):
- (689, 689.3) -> 14.4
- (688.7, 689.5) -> 14.4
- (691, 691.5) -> 15.2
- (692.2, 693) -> 14.4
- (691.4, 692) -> 15.2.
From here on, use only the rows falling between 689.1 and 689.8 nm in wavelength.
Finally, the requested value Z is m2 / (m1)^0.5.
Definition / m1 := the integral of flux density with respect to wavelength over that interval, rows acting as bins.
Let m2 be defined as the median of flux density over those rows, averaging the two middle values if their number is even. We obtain 4.5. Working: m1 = 10.0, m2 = 14.2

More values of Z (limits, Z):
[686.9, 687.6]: 4.7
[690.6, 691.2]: 5.0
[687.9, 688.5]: 5.0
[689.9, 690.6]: 4.5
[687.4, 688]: 4.9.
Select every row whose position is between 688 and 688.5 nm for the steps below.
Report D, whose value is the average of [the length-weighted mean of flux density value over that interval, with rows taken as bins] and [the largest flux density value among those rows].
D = 15.2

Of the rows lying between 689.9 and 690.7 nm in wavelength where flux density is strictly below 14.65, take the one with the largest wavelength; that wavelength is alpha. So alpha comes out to 690.337 nm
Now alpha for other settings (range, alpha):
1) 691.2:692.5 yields 692.407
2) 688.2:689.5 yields 689.384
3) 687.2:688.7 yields 687.799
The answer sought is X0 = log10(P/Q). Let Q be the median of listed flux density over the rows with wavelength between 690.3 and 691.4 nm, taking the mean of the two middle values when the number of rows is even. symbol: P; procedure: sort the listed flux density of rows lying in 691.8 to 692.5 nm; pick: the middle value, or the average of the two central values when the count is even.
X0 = -0.018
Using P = 14.3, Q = 14.87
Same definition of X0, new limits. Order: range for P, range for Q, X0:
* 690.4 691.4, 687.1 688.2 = -0.001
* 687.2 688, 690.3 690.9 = -0.006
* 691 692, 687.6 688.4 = 0.010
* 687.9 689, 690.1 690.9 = 0.013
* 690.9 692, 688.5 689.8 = 0.019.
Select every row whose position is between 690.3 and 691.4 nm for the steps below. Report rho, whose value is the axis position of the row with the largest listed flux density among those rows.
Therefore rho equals 691.292 nm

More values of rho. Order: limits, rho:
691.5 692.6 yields 691.610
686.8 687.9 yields 686.849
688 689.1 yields 688.432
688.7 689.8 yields 688.749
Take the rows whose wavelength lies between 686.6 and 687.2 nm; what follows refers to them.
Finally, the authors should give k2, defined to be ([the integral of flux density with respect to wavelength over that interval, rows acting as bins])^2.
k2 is 87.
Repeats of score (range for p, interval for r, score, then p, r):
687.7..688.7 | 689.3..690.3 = 29.3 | 15.0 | 14.3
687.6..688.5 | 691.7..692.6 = 26.4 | 13.3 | 13.0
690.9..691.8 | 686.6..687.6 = 28.9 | 13.7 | 15.3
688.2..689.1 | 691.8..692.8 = 27.9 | 13.4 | 14.4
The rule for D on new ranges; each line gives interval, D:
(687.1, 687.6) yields 15.3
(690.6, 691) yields 14.9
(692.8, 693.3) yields 14.9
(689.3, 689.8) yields 14.5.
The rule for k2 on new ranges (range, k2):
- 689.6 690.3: 102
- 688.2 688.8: 82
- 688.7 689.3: 76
